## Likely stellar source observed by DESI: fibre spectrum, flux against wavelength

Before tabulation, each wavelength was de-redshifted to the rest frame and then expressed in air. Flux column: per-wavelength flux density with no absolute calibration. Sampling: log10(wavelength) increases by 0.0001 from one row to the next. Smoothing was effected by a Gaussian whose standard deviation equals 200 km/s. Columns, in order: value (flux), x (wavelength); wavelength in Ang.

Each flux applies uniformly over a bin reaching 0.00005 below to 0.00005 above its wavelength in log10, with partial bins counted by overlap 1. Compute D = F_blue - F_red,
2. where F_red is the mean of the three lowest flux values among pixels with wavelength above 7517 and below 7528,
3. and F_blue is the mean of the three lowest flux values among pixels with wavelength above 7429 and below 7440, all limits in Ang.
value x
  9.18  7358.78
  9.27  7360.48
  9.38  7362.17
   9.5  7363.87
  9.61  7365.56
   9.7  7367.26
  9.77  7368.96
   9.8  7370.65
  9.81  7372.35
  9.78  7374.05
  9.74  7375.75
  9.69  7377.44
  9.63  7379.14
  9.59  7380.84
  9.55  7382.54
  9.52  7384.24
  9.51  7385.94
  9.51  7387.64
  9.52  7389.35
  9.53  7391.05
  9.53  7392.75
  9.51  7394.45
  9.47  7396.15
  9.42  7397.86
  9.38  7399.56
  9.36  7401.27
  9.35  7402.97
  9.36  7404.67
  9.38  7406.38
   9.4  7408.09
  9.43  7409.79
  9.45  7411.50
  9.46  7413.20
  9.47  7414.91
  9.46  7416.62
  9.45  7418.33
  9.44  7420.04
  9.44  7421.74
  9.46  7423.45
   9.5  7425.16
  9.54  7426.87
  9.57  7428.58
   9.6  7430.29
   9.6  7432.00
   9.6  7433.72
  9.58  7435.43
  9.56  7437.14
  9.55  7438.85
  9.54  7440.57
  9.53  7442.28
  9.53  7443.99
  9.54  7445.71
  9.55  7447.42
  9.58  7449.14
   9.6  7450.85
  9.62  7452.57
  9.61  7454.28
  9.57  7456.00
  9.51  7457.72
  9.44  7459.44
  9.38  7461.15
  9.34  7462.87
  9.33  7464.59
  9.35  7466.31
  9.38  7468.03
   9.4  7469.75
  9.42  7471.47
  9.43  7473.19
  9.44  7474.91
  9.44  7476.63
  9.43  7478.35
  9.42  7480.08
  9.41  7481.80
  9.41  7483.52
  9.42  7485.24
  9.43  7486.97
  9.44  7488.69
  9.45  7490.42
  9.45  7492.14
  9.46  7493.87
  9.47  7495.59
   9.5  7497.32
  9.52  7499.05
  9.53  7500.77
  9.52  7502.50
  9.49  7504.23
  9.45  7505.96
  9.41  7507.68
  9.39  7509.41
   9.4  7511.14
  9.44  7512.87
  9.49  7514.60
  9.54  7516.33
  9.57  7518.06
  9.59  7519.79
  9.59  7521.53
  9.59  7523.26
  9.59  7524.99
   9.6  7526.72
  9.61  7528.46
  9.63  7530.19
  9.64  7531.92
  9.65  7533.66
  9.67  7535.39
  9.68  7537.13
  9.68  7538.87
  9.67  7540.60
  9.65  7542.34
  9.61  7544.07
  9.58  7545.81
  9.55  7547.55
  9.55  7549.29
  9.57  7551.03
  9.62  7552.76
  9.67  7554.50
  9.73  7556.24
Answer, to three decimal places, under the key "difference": -0.020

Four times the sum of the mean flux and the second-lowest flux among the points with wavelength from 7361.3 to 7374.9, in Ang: 76.7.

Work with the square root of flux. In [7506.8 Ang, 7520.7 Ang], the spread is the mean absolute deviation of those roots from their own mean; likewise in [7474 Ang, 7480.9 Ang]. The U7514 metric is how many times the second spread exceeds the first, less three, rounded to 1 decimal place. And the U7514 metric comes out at -2.9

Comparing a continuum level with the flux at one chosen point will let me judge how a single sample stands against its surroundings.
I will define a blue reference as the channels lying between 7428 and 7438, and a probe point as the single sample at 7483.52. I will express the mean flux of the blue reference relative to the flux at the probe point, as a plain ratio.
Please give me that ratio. 1.02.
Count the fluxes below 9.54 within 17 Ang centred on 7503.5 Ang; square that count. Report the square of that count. 100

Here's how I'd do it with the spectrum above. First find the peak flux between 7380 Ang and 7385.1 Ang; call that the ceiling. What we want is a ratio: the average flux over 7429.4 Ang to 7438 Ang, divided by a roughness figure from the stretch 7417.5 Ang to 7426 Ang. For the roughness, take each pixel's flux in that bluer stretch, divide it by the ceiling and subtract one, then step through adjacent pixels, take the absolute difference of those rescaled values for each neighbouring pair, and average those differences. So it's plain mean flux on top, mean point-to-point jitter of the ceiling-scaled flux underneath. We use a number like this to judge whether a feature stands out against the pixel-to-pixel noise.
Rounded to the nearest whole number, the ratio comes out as 5254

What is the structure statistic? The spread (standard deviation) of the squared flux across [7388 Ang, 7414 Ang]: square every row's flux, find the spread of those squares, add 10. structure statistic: 11.2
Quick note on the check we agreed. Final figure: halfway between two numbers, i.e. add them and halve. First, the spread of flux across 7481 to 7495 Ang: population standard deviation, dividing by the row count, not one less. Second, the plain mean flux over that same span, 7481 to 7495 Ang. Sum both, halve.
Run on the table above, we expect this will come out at 4.73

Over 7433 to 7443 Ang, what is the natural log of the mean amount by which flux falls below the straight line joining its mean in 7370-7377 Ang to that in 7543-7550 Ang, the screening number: -1.9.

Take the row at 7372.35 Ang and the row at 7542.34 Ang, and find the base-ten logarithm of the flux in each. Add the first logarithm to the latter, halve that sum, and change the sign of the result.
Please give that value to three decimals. -0.988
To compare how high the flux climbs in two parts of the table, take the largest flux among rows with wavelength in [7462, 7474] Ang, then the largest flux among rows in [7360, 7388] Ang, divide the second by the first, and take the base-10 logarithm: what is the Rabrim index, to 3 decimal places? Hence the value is 0.017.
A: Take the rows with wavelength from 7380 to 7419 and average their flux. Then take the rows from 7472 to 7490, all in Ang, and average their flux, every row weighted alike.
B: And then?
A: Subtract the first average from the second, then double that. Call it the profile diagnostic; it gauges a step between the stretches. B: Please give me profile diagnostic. -0.07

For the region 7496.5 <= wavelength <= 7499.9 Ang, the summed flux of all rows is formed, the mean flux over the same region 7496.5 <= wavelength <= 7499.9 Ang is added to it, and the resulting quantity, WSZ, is 28.5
